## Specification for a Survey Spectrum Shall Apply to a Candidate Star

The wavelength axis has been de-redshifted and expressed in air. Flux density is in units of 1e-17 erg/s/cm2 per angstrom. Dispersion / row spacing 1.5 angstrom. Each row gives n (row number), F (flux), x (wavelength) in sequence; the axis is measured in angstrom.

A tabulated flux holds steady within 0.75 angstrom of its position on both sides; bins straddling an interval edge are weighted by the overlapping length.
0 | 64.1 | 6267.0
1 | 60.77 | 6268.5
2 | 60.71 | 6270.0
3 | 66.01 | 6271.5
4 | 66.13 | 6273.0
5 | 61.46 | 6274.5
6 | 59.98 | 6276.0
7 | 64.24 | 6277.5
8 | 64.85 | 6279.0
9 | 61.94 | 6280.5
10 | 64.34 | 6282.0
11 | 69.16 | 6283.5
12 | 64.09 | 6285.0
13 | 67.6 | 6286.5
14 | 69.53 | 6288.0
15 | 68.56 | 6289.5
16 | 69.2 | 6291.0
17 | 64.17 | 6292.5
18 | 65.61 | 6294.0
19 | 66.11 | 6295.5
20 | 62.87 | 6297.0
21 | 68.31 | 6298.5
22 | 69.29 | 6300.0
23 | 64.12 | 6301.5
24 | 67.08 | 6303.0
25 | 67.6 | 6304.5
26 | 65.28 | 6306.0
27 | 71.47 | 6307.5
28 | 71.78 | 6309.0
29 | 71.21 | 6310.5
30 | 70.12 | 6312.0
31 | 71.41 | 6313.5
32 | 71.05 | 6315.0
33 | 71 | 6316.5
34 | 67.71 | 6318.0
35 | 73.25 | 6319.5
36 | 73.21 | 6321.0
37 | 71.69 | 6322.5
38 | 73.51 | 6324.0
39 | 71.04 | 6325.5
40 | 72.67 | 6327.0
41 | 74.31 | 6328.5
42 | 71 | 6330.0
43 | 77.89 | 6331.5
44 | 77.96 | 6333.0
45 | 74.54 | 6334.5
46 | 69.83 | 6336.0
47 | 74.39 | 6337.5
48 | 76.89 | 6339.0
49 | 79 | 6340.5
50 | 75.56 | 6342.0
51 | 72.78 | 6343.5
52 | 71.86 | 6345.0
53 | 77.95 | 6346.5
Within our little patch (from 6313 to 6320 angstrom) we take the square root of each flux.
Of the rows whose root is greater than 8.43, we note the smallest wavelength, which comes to 6313.5 angstrom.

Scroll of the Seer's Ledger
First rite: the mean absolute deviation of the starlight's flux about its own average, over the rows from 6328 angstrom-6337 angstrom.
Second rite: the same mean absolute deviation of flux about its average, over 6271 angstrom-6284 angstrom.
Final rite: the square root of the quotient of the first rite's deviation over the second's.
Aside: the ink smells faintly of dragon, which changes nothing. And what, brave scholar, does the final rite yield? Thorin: 1.1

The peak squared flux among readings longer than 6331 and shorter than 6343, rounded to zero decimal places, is 6241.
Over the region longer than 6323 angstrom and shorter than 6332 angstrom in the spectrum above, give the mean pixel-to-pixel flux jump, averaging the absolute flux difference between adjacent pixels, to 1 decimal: 3.2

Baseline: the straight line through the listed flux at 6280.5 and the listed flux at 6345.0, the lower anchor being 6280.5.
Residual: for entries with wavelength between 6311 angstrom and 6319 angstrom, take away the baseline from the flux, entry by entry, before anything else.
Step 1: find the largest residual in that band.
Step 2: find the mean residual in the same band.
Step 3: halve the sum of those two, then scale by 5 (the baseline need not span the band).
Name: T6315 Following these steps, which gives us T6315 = 19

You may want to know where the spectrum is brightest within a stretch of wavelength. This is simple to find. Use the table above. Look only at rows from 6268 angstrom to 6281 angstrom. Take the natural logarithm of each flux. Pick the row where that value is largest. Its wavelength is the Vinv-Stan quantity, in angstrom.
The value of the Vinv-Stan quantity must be 6273.0 angstrom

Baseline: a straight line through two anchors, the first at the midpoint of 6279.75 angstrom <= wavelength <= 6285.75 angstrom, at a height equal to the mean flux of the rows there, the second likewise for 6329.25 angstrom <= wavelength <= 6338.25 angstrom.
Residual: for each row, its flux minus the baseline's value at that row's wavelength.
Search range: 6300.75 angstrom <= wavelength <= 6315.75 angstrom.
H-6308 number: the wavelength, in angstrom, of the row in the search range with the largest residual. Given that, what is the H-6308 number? 6309.0 angstrom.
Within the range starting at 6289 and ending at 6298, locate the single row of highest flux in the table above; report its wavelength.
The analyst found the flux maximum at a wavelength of 6291.0 angstrom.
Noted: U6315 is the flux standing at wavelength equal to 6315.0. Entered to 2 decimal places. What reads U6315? 71.05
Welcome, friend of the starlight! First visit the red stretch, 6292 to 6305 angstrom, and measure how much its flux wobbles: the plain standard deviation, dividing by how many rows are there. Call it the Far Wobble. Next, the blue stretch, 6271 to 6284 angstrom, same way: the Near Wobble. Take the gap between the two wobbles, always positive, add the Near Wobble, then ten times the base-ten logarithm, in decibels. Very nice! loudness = 5.1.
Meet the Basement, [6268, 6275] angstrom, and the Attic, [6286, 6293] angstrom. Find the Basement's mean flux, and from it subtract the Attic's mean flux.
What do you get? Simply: -5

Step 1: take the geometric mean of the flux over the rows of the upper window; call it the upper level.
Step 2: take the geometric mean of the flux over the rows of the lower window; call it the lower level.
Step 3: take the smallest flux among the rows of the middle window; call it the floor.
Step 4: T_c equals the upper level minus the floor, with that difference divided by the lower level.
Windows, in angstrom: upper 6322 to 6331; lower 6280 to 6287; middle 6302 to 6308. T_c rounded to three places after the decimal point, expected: 0.108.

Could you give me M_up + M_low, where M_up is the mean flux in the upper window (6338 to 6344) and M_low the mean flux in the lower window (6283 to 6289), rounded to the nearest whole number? 144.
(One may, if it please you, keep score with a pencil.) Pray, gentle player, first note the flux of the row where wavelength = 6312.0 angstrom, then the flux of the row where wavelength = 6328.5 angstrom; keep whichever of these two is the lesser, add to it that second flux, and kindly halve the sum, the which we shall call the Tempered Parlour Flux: 72.2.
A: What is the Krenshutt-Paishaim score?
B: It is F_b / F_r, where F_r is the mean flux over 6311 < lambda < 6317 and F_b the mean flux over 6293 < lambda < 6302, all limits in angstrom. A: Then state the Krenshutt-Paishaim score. 0.93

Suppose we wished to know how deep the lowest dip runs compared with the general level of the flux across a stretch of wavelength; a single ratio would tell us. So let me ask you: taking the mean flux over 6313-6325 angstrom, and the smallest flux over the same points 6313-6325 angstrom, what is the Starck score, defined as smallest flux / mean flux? 0.946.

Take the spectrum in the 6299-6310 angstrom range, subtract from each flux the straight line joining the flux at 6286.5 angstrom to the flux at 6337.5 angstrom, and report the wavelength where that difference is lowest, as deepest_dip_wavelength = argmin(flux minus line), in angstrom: 6301.5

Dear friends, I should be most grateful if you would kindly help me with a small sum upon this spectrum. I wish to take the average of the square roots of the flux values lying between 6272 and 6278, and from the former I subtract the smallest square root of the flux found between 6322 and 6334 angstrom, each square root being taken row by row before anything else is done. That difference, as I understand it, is -0.49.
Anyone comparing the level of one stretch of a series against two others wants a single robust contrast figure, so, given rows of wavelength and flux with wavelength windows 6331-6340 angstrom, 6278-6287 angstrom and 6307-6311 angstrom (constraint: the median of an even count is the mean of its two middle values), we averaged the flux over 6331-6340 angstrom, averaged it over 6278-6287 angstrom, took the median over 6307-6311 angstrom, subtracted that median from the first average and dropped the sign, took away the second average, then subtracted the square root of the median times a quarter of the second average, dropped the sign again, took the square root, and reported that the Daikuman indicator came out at 9.78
